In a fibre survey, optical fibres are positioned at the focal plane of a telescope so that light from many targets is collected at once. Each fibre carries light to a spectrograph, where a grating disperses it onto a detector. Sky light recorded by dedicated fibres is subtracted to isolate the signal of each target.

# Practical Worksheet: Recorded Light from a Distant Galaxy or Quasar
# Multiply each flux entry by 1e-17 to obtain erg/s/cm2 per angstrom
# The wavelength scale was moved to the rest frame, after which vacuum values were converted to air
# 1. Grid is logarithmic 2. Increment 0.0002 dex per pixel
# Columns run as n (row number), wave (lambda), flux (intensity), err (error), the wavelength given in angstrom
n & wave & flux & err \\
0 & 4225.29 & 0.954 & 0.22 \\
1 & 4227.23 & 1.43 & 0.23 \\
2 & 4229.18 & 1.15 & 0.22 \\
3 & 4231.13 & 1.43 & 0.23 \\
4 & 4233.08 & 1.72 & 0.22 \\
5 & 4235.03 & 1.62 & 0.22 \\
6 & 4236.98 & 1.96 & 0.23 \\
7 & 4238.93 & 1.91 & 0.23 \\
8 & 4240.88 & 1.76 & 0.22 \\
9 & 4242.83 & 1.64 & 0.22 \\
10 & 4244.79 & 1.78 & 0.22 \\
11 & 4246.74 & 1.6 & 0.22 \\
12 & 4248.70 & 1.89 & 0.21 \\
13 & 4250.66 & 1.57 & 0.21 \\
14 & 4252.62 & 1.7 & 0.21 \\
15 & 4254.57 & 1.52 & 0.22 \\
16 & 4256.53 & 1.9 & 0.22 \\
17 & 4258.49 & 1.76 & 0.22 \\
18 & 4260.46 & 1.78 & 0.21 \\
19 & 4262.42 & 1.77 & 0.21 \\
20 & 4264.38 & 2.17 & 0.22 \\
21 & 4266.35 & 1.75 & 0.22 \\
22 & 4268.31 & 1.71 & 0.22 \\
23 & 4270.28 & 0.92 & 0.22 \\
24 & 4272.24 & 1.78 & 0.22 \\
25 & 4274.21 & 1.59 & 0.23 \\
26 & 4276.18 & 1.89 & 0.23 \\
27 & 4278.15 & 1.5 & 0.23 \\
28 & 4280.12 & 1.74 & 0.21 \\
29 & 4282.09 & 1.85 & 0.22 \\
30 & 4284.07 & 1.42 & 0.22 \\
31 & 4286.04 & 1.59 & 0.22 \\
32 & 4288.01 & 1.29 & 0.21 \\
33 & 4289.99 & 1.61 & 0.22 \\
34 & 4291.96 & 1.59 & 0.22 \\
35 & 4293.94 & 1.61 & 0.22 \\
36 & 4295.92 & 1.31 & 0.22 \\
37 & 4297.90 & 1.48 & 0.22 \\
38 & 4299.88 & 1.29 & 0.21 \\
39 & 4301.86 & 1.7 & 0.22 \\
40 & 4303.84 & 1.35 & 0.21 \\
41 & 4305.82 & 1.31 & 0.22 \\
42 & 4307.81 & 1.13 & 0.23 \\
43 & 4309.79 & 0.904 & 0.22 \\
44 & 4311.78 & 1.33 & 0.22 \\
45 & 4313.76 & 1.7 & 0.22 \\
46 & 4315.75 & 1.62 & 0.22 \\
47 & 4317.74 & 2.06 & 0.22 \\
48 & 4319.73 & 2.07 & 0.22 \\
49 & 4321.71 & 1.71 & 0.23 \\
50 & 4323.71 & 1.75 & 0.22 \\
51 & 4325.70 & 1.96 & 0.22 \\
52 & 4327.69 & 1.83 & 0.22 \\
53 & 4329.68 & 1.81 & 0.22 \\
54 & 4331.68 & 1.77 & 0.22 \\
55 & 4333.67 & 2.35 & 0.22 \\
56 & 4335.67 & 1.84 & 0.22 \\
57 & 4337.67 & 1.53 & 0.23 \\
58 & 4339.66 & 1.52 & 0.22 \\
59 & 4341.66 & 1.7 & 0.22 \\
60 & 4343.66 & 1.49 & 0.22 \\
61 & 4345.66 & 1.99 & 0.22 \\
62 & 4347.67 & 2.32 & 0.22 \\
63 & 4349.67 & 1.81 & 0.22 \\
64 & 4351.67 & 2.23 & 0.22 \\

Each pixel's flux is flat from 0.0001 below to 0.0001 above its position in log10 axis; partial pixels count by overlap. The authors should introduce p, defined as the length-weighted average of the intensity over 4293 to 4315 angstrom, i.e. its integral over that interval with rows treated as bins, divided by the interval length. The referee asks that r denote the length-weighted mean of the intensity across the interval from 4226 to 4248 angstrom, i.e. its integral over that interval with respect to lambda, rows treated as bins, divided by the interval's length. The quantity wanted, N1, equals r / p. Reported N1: 1.19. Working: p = 1.38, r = 1.63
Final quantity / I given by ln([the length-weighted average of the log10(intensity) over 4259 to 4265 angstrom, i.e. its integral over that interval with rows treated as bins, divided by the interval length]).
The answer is -1.30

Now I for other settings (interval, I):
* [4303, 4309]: -2.36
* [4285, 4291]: -1.75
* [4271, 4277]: -1.47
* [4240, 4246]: -1.45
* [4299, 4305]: -1.85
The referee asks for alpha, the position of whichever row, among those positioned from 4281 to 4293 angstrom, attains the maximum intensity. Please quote 4282.09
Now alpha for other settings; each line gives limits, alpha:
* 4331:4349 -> 4333.67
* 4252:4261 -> 4256.53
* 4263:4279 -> 4264.38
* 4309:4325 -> 4319.73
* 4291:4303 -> 4301.86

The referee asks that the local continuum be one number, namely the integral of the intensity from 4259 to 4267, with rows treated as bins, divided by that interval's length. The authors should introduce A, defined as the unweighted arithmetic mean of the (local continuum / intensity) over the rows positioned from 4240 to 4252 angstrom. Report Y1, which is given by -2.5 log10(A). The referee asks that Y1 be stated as -0.10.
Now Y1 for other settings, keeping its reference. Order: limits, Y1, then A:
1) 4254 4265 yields -0.04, 1.04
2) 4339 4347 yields -0.13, 1.13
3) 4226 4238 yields -0.23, 1.24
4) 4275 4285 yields -0.13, 1.12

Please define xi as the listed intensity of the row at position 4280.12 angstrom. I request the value 1.74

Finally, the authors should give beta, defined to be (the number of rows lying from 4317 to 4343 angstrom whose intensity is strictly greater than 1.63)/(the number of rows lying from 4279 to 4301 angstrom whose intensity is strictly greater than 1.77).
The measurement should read 11.0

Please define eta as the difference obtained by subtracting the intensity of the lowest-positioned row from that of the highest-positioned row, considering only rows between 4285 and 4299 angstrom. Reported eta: -0.11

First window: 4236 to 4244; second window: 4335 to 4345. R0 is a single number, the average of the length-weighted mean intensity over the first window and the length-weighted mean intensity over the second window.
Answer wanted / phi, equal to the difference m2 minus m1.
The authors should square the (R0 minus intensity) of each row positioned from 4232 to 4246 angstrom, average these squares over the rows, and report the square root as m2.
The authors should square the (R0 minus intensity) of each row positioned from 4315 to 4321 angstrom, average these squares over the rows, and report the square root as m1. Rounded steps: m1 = 0.29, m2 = 0.13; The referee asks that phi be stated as -0.16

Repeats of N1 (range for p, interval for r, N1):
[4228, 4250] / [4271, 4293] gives 0.96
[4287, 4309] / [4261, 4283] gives 1.20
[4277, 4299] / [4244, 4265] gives 1.14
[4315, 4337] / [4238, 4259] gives 0.92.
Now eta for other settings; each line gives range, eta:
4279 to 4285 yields -0.32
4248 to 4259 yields -0.13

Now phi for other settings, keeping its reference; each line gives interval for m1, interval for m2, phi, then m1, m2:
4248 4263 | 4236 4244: 0.03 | 0.13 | 0.16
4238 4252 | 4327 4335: 0.20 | 0.13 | 0.32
